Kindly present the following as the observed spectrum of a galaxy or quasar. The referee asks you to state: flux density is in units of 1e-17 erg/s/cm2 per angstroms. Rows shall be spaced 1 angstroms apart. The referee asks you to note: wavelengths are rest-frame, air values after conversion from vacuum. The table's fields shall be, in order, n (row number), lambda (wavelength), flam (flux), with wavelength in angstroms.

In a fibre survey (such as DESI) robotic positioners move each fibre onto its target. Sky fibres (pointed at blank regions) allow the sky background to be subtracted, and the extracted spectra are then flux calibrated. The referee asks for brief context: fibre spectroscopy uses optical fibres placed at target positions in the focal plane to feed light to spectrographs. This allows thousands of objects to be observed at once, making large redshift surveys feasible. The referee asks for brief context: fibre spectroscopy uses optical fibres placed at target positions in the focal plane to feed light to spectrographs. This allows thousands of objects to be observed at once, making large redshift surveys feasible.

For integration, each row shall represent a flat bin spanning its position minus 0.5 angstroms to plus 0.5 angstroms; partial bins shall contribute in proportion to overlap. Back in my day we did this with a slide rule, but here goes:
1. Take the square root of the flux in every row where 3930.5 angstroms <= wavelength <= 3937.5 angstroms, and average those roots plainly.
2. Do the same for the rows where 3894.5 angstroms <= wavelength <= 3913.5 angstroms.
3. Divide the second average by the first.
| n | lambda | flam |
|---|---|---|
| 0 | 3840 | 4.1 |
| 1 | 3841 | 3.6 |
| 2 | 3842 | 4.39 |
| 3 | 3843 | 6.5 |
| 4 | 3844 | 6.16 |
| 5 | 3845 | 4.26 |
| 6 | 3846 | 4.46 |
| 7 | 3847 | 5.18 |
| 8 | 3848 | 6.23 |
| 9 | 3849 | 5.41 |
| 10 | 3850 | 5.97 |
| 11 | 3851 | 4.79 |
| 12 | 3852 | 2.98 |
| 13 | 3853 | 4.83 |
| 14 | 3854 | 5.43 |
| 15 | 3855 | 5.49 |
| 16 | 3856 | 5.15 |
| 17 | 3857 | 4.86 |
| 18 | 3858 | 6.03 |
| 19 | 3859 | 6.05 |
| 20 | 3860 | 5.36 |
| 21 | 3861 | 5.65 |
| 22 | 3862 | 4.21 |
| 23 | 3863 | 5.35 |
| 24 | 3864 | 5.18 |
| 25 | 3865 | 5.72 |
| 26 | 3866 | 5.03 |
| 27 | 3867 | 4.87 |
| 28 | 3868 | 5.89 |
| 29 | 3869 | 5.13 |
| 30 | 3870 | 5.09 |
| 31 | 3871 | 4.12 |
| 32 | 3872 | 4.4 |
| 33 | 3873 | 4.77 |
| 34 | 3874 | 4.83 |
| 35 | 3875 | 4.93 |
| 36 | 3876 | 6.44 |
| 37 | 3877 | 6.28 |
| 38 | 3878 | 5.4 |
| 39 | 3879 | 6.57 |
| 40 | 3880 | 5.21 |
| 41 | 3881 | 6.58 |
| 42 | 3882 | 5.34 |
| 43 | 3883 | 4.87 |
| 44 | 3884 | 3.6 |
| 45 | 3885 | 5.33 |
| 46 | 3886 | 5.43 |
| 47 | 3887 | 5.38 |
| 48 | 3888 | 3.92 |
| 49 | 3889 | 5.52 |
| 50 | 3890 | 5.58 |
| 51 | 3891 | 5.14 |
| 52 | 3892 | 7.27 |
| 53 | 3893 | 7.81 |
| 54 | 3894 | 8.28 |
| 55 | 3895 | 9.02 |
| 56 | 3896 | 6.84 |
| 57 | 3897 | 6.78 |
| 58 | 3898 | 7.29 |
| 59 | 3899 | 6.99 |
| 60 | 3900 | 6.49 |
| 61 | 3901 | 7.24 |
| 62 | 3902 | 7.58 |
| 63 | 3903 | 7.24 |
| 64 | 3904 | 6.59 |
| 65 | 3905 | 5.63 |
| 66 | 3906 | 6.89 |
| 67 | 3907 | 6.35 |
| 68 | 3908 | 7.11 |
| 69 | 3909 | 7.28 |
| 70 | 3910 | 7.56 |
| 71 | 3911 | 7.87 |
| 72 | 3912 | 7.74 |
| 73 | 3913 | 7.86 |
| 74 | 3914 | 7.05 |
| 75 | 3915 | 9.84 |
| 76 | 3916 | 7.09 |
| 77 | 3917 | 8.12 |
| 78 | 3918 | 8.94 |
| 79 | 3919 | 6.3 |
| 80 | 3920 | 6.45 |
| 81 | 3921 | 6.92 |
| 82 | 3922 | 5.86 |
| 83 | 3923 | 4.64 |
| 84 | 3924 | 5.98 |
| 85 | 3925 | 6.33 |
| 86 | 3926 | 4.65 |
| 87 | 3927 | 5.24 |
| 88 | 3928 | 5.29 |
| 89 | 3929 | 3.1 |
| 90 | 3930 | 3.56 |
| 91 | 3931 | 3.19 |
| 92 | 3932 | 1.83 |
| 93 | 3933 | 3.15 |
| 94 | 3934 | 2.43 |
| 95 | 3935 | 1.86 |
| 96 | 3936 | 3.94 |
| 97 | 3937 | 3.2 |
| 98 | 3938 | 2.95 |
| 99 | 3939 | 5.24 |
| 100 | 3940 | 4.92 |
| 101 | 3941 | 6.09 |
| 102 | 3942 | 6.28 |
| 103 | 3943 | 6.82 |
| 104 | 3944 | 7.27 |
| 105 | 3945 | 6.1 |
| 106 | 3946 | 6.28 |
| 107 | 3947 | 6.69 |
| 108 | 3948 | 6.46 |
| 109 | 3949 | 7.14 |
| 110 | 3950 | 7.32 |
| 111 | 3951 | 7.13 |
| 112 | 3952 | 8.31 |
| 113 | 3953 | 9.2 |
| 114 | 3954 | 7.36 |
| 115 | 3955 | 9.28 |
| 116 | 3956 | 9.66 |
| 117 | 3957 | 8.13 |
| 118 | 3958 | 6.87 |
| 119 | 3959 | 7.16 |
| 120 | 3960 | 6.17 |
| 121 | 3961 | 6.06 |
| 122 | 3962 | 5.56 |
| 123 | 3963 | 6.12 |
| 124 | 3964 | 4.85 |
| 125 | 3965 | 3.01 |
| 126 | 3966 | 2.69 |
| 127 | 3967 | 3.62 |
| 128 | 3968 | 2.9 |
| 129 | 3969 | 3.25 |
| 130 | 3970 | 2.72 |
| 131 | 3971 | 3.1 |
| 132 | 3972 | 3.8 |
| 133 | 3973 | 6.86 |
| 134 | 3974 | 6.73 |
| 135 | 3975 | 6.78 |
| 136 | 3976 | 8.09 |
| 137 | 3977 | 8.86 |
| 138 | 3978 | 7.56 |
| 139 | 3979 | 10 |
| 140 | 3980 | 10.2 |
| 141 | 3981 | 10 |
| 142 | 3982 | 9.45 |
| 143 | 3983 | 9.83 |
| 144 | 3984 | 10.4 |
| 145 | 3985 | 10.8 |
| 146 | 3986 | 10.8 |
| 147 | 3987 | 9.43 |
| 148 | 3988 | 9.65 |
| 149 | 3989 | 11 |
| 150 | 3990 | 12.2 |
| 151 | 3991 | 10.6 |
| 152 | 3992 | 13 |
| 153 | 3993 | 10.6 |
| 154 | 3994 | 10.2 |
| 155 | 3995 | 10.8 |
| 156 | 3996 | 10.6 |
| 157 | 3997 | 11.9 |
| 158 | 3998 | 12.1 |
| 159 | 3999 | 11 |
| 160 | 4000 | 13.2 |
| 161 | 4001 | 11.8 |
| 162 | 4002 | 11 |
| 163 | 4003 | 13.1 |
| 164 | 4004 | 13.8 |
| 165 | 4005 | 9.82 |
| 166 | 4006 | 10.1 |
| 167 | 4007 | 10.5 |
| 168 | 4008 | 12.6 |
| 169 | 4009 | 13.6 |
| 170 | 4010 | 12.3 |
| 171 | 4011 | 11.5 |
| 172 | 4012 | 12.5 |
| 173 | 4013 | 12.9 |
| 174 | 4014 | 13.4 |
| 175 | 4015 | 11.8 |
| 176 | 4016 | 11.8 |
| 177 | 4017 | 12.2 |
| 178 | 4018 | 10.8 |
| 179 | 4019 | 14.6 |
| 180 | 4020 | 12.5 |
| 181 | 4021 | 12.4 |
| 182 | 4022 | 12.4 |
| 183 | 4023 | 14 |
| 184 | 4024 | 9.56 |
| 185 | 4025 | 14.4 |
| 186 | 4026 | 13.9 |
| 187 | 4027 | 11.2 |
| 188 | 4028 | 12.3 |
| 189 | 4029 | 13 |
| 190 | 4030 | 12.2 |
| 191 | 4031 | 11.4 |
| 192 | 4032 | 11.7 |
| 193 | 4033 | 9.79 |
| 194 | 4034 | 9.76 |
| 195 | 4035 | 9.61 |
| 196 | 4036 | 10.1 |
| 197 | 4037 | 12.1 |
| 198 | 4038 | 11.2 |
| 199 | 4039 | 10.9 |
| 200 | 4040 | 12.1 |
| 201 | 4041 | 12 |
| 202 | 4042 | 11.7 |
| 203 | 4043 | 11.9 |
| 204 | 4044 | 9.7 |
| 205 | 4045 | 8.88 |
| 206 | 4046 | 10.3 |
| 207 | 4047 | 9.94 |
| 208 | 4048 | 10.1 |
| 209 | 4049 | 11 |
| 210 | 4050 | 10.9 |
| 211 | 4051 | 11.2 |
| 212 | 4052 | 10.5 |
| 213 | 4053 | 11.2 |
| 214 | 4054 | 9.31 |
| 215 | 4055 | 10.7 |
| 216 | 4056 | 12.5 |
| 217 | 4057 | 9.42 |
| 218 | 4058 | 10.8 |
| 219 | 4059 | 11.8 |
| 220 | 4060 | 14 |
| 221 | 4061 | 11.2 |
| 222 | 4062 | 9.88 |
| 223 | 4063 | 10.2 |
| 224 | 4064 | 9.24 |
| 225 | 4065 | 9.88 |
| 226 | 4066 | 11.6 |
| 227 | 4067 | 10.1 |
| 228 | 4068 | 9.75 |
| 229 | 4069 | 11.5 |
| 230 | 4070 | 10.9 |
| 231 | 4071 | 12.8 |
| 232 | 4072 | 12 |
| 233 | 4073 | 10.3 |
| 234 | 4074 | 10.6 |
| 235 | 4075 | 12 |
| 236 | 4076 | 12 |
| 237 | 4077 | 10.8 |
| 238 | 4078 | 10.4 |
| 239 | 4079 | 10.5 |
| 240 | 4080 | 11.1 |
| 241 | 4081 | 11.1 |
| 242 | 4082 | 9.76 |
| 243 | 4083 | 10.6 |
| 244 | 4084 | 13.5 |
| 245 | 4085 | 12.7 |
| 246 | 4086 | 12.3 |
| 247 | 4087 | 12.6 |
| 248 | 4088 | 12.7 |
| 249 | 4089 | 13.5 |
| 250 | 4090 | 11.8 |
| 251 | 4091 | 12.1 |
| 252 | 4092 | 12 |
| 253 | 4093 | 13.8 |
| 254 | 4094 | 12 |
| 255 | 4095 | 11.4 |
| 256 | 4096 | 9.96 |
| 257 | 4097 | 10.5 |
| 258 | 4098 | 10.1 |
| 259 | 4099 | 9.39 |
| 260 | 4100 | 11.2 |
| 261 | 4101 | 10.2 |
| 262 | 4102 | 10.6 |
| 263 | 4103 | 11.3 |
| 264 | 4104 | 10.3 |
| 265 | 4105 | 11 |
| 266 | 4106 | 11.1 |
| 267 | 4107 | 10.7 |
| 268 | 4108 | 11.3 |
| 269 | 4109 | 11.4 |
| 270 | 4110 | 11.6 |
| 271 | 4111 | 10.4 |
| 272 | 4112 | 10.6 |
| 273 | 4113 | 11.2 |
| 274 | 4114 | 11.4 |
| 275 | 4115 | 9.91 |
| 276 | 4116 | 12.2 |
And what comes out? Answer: 1.61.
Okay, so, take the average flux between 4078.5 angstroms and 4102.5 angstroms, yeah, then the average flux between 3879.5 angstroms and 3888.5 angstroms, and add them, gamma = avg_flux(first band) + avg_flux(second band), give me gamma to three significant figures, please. 16.5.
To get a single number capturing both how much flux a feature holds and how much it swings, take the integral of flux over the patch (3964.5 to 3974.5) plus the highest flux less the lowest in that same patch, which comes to 43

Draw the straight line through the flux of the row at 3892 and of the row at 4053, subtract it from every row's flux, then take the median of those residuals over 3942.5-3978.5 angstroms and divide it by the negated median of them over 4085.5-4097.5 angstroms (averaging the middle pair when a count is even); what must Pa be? -25.0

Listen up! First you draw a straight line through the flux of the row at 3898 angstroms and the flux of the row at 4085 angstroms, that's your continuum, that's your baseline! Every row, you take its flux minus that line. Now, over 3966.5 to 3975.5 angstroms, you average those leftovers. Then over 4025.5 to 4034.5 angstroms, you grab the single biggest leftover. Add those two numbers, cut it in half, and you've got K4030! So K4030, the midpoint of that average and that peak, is -1.0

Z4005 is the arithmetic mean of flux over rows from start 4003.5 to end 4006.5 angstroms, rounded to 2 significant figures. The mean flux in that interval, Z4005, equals 11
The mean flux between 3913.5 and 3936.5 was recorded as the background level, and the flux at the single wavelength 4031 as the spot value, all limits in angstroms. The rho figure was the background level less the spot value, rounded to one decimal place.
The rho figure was -6.1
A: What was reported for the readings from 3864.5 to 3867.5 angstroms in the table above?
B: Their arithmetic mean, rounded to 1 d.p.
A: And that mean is 5.2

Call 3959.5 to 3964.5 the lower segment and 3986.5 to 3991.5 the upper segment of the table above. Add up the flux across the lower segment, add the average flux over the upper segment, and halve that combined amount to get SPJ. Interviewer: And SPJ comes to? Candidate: 20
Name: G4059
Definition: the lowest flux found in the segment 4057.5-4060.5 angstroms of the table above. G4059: 10.8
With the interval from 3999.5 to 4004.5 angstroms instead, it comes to 11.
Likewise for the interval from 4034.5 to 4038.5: 9.61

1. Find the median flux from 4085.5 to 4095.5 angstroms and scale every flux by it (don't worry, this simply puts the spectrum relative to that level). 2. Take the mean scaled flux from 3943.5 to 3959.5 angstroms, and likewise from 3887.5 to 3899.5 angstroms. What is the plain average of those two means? 0.58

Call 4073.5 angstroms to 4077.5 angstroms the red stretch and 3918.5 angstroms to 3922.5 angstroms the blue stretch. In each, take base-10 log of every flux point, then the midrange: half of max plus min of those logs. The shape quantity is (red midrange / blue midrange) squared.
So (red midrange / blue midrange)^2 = 1.7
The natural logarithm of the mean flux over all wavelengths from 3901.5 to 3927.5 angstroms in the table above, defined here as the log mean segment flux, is 1.93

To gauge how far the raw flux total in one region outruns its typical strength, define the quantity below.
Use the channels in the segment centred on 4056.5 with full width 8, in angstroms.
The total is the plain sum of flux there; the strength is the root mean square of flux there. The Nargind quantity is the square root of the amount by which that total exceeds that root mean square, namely 8.9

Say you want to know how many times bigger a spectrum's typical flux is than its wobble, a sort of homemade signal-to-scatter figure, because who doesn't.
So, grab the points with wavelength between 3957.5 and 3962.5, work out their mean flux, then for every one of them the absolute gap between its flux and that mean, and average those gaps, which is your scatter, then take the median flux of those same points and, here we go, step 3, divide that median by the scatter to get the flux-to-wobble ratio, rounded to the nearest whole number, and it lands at 12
